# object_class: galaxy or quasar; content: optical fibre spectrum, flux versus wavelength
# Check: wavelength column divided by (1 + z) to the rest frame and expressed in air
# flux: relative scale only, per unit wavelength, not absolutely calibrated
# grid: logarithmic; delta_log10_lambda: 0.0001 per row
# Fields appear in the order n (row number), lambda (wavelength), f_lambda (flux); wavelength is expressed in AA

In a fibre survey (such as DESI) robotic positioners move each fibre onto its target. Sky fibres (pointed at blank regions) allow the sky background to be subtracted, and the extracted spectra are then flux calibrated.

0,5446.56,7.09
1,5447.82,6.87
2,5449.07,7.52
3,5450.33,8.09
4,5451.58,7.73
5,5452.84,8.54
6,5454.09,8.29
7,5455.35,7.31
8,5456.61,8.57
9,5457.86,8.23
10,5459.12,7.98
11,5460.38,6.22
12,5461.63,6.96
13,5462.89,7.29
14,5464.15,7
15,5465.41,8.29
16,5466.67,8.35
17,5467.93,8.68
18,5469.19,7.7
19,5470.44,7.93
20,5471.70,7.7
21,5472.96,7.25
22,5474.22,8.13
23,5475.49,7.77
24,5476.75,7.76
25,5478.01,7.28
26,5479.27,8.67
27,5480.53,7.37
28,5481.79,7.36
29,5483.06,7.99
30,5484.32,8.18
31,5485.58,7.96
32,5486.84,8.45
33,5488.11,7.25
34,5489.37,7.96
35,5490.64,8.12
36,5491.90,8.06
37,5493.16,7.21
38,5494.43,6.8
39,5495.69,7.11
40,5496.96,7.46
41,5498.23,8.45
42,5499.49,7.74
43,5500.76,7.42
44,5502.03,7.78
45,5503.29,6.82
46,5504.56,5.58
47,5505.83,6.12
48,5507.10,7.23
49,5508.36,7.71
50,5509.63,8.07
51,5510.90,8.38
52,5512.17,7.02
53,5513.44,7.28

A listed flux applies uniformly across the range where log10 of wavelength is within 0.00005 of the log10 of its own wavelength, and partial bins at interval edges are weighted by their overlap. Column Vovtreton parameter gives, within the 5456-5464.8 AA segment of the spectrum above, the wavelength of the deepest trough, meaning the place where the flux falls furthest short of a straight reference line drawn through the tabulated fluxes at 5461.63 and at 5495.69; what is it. 5460.38 AA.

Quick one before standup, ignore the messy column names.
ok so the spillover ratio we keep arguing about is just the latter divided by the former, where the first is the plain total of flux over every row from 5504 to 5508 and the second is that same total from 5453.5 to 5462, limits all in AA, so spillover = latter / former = 2.8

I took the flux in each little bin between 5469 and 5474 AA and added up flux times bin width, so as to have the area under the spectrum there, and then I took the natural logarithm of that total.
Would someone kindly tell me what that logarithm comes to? 3.65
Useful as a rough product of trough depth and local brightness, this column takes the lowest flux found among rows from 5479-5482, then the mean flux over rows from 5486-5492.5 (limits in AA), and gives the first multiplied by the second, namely 59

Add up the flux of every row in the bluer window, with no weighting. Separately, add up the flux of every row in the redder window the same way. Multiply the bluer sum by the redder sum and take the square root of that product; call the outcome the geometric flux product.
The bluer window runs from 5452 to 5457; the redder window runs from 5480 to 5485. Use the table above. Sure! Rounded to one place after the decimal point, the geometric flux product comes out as 31.8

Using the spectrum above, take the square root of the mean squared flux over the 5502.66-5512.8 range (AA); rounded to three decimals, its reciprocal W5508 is 0.139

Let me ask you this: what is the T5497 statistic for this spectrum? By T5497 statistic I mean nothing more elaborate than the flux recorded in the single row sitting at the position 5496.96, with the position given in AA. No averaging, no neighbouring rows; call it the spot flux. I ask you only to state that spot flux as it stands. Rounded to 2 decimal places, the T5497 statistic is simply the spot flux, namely 7.46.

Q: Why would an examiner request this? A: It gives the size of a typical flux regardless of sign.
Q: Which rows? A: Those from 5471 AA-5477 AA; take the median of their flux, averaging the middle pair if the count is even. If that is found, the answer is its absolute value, 7.8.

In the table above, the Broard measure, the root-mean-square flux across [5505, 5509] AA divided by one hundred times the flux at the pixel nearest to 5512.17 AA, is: 0.0100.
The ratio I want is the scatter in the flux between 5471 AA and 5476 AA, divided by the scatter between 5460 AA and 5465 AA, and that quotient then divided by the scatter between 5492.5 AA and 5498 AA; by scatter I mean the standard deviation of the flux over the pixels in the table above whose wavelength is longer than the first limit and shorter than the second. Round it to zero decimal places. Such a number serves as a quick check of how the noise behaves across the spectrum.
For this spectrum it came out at 3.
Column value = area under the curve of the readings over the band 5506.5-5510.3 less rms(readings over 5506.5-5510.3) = 21.5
